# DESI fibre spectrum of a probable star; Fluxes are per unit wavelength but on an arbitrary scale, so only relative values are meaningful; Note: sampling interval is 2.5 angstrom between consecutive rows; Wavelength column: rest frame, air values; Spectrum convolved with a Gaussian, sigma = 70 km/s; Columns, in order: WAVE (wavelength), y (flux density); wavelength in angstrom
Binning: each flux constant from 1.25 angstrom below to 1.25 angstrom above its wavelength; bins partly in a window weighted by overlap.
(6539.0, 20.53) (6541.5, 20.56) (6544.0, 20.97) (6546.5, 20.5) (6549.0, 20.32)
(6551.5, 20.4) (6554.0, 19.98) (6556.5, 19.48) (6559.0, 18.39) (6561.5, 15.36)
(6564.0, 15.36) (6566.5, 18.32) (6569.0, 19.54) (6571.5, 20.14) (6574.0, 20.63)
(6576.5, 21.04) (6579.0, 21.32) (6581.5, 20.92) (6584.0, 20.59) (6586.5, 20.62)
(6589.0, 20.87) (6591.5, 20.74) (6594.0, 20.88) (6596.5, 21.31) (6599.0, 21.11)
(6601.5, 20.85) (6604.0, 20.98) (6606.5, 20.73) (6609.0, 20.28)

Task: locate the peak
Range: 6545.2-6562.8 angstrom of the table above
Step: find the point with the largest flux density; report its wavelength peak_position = 6546.5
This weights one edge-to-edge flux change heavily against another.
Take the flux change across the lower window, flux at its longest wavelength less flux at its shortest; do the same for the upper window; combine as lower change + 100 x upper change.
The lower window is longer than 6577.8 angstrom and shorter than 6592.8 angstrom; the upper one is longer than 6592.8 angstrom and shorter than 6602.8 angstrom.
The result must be -4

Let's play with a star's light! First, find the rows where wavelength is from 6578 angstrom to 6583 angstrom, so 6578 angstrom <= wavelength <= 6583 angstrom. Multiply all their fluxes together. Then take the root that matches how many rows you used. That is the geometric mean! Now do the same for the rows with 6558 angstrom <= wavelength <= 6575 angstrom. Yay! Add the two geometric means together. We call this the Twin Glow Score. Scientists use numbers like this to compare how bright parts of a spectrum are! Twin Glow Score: 39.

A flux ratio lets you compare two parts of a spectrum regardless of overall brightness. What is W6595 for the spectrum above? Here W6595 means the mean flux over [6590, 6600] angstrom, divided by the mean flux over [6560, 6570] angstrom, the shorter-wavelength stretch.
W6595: 1.23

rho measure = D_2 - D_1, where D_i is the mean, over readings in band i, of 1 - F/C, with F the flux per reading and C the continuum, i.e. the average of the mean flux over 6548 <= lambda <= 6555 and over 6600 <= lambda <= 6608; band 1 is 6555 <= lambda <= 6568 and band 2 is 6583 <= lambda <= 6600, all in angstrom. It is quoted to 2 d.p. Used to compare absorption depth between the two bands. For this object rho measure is -0.17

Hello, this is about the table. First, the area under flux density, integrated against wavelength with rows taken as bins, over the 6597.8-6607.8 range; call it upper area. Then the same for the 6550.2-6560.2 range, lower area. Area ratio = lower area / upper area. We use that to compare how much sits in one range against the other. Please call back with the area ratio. 0.94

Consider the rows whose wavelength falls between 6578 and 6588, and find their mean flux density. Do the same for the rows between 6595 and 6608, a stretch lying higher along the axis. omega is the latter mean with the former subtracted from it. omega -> 0.1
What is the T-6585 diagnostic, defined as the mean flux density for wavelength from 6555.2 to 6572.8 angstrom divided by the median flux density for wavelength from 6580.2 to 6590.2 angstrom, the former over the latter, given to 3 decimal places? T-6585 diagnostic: 0.872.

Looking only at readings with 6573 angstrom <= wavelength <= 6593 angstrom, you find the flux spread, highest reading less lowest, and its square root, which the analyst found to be 0.85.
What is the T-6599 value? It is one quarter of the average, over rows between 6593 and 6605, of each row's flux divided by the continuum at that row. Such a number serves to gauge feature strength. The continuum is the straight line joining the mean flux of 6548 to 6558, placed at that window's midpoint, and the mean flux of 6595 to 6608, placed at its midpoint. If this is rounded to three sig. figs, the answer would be 0.251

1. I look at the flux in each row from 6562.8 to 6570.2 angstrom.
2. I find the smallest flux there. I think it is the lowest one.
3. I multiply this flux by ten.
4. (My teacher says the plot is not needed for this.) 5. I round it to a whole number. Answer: 154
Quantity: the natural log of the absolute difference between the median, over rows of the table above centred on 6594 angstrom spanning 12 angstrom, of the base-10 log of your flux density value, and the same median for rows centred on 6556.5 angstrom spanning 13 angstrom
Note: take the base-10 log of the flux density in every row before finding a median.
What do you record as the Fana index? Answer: -3.50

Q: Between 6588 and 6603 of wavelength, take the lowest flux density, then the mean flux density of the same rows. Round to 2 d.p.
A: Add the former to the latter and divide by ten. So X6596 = 4.17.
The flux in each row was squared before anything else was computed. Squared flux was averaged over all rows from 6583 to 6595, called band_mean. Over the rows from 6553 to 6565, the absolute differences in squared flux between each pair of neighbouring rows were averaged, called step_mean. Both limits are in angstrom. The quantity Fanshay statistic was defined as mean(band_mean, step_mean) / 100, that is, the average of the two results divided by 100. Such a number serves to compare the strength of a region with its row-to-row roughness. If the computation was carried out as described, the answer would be 2.35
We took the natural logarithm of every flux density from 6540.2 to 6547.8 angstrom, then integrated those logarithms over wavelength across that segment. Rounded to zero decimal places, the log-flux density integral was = 23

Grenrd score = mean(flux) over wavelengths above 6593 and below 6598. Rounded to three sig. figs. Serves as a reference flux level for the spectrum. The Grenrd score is 21.1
